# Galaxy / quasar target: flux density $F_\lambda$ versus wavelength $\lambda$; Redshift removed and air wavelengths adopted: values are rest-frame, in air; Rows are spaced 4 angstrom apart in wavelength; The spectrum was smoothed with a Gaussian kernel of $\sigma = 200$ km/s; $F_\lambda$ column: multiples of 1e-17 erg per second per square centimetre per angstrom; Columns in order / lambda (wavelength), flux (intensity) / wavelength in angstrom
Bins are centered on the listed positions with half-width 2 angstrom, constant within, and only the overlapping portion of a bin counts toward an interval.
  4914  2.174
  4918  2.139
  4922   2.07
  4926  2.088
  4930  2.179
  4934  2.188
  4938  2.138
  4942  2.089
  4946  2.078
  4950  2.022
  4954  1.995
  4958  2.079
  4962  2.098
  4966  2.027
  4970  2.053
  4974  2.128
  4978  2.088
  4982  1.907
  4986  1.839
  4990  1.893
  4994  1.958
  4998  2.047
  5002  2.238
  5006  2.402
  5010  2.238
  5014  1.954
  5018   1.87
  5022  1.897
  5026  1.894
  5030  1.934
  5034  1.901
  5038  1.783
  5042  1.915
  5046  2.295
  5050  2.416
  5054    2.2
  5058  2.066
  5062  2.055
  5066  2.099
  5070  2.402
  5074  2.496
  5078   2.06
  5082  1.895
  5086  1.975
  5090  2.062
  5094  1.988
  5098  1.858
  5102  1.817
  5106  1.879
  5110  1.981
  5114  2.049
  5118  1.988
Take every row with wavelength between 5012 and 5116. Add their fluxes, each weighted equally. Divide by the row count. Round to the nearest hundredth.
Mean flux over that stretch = 2.03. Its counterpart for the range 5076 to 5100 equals 1.97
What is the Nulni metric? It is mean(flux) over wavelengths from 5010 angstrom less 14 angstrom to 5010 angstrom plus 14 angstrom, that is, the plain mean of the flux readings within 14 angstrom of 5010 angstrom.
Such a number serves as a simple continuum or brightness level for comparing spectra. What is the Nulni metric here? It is 2.09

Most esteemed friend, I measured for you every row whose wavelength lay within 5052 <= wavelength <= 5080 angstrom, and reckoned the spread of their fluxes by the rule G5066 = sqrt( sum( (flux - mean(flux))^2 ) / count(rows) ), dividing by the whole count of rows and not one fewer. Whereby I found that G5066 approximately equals 0.17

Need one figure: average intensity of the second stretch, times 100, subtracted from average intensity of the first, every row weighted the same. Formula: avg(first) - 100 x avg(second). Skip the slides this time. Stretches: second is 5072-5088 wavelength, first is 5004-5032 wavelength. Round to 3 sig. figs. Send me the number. -209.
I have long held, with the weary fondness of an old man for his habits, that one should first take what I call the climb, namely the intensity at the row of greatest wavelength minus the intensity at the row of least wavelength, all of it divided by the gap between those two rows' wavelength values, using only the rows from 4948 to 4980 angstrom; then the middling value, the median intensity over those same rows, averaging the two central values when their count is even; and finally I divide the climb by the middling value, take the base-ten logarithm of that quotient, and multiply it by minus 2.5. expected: 7.4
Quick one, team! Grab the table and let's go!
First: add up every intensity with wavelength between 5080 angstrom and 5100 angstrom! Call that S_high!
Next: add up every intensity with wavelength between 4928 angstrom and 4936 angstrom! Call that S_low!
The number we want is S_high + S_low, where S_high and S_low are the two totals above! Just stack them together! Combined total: 14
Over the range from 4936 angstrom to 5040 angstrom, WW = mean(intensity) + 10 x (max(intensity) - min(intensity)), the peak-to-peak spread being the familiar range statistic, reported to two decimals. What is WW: 8.21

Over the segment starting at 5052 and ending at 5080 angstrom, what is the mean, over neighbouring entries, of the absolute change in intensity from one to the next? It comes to 0.17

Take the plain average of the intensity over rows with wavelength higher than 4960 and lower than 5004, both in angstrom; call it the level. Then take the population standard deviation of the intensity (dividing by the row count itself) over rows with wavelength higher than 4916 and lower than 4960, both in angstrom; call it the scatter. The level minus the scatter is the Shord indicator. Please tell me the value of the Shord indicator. 1.97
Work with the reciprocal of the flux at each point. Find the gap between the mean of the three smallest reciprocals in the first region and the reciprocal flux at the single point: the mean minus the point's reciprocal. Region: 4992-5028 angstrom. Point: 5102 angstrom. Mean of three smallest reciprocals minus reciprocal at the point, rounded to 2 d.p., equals -0.11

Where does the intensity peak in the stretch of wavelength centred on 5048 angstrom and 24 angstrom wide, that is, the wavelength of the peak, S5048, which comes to 5050 angstrom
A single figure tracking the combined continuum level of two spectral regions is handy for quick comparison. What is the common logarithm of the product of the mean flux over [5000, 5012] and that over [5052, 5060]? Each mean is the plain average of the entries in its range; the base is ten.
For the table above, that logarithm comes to 0.689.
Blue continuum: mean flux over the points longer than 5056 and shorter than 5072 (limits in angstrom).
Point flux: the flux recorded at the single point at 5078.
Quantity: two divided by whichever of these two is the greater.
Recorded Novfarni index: 0.93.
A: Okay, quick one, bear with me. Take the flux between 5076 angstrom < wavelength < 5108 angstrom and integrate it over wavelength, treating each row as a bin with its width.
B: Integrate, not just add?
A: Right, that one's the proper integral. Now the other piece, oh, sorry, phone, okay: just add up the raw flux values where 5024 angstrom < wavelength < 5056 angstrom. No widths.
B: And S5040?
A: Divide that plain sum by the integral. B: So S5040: 0.263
